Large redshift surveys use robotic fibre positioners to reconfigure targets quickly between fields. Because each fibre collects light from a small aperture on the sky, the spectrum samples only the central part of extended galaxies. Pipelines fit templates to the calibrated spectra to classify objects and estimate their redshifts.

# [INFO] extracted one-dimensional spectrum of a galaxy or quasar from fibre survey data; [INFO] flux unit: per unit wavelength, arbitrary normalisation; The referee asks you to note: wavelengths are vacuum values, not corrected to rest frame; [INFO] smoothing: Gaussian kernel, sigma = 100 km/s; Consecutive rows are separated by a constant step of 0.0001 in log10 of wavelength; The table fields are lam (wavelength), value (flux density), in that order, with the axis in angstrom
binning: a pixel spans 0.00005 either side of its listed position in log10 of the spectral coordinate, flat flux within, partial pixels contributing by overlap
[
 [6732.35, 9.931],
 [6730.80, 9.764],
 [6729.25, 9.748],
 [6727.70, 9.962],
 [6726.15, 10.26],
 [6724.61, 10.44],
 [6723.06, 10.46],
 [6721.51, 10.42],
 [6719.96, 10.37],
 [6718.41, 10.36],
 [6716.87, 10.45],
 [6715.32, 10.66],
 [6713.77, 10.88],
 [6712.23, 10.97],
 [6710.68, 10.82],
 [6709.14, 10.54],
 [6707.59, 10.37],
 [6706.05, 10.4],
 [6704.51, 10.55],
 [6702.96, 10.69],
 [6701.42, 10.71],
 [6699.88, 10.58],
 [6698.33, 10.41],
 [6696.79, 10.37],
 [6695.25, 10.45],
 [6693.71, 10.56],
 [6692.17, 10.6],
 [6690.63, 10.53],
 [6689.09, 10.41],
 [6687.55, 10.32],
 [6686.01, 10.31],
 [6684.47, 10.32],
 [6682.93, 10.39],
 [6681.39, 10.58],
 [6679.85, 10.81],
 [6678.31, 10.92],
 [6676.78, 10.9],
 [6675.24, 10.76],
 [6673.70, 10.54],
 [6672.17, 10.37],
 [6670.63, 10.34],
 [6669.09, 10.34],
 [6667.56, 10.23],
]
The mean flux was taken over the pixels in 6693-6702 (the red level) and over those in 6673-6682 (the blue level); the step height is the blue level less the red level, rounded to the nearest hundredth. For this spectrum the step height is 0.24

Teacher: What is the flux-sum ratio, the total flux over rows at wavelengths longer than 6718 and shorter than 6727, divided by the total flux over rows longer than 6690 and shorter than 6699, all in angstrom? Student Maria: 0.990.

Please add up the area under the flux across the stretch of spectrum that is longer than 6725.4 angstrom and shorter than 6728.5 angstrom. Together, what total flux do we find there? 31.3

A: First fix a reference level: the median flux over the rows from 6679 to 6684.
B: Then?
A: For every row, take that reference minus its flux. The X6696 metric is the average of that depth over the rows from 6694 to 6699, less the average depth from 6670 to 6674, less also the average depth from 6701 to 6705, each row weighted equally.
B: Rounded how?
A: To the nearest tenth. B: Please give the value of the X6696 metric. 0.1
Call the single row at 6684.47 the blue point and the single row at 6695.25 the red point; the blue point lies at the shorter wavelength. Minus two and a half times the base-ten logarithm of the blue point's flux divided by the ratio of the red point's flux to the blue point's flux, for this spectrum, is -2.52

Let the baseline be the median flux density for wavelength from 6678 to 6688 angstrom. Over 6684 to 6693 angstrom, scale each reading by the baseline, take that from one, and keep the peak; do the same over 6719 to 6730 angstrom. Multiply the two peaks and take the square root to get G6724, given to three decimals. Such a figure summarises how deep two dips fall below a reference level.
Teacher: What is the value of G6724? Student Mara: 0.022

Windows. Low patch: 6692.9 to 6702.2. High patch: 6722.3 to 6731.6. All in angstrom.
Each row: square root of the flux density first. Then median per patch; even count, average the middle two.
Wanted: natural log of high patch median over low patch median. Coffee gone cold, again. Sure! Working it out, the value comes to -0.019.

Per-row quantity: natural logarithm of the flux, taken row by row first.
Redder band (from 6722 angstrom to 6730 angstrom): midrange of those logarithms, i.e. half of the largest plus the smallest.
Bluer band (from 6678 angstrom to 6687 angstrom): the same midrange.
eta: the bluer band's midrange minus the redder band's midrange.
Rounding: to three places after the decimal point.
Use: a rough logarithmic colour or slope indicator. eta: 0.050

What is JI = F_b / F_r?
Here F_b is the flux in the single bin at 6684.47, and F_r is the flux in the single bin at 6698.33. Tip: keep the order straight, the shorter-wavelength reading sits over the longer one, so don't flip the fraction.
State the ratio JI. 0.99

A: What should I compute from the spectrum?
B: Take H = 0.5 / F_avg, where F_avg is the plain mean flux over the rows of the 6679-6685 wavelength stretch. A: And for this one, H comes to 0.0475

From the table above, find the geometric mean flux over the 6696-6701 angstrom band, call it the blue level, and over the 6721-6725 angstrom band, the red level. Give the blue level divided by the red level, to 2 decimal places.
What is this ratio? 1.00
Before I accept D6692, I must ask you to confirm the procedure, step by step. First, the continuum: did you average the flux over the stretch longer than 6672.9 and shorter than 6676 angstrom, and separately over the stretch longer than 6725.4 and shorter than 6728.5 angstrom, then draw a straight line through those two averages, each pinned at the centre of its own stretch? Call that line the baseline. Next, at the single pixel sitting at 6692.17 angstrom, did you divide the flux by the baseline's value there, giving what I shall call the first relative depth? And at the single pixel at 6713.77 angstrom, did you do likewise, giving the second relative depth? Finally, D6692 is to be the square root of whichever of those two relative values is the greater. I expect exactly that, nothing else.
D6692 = 1.03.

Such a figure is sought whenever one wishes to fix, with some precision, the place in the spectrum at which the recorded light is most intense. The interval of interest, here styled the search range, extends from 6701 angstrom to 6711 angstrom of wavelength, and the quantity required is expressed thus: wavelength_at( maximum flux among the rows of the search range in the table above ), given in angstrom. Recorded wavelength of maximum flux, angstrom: 6710.68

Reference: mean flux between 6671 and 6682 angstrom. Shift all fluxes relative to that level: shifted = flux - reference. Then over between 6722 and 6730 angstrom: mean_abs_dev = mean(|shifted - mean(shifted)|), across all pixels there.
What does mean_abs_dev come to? 0.26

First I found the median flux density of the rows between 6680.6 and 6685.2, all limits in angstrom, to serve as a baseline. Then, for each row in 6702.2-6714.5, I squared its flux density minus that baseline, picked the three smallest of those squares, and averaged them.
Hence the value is 0.008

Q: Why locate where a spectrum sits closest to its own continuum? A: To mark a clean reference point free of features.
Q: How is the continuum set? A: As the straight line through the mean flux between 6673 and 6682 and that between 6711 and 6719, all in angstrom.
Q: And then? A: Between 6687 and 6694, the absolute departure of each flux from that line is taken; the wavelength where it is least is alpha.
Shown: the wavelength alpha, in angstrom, 6692.17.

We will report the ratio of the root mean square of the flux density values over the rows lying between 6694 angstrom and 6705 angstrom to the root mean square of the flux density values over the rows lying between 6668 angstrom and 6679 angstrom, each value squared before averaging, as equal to 0.99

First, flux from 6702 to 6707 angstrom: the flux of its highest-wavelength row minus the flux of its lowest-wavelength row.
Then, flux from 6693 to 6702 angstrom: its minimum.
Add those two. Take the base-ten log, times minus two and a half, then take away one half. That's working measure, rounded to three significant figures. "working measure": -3.01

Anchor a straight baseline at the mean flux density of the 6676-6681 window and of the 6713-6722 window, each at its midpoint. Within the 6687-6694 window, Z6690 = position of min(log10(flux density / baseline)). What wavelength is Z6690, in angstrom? 6687.55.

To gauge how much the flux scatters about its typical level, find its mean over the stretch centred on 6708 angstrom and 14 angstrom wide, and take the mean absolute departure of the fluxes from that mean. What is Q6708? 0.17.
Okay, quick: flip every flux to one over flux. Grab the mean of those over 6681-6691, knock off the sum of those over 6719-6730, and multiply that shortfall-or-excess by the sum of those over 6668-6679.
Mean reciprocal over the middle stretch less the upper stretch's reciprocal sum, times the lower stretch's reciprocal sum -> -0.389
